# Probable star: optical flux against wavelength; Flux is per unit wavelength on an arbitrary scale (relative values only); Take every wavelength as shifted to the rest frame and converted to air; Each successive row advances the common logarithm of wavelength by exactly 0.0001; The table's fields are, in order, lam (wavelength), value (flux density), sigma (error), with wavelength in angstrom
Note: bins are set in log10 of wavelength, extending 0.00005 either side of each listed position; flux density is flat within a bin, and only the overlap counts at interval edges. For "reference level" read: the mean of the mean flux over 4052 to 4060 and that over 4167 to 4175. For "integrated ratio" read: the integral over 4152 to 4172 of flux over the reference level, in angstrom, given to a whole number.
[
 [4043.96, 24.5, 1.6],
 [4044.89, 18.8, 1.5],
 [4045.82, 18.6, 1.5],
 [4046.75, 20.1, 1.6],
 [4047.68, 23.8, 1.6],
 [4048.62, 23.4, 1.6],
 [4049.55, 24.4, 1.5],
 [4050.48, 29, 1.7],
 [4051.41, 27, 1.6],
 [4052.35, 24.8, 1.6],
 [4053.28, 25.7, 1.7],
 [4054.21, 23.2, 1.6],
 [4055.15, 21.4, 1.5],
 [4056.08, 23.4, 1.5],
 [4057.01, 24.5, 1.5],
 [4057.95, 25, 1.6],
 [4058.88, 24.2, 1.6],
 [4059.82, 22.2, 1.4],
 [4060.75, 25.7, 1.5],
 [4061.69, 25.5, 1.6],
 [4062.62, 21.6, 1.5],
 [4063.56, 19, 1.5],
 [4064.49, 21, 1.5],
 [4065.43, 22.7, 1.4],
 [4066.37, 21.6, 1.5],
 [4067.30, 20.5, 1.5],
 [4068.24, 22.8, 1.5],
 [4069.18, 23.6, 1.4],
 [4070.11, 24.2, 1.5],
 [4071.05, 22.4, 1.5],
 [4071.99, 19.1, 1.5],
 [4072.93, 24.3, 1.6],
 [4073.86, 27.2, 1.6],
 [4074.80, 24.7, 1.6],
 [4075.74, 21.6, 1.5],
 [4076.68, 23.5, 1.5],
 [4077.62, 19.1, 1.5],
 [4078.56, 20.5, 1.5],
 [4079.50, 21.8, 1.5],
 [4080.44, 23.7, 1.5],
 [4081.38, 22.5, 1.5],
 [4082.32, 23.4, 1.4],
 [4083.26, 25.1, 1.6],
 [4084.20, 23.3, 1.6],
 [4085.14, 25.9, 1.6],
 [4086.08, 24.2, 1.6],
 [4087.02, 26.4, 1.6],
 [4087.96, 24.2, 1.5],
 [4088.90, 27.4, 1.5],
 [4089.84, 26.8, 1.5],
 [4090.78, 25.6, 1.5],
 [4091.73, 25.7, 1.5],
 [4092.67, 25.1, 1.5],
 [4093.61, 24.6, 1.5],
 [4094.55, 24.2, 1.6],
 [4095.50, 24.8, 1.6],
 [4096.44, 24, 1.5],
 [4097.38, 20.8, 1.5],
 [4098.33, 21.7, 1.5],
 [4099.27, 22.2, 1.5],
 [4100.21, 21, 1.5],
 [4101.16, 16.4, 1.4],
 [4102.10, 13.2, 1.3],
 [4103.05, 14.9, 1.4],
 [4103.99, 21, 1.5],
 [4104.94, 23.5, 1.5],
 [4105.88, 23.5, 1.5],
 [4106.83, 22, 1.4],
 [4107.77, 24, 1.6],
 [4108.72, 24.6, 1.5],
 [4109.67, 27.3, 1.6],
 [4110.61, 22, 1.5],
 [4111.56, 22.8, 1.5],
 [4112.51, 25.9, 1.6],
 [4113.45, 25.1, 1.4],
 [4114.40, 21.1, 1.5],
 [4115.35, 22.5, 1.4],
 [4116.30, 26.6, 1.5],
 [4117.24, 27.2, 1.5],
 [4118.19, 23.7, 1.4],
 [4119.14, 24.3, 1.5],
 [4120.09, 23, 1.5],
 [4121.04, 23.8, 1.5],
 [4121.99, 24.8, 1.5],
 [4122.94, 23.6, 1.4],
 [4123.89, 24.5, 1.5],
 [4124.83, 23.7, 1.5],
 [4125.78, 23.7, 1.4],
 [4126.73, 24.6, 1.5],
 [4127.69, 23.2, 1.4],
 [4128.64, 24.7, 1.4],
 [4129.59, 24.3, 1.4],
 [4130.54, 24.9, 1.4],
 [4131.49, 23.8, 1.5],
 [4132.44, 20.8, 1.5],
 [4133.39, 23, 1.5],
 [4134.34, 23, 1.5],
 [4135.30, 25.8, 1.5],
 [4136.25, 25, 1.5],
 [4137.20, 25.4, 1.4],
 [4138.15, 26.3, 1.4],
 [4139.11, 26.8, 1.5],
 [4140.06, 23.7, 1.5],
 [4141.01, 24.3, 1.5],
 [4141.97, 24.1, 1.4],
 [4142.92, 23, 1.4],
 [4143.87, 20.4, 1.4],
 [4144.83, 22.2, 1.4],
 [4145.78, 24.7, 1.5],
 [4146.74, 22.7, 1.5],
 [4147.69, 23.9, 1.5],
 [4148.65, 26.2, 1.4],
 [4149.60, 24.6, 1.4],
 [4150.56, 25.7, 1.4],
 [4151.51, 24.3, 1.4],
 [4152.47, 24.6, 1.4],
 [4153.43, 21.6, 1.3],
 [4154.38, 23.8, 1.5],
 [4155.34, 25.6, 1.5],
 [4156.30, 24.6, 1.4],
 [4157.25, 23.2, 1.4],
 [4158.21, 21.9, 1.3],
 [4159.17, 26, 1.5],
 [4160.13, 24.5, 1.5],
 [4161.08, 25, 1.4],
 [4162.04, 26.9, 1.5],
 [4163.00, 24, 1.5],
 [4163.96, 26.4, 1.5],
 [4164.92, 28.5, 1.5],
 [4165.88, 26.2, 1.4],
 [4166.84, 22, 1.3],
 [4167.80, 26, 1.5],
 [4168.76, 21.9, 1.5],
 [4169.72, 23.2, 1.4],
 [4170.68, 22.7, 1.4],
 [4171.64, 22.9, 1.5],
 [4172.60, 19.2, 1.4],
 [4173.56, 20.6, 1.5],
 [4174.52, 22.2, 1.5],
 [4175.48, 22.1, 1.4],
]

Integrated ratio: 21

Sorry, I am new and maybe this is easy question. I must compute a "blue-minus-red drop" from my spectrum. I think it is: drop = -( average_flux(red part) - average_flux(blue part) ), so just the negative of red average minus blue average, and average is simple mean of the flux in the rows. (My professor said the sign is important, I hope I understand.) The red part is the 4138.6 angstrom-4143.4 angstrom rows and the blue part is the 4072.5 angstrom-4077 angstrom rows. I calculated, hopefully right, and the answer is -0.1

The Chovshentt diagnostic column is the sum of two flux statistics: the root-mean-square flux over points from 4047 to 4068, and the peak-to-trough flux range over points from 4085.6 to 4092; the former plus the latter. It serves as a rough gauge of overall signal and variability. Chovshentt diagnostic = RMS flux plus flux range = 26.9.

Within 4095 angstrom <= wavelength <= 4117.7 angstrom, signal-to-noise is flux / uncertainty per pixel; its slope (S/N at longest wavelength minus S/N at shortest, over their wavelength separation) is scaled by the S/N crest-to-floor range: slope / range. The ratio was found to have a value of 0.015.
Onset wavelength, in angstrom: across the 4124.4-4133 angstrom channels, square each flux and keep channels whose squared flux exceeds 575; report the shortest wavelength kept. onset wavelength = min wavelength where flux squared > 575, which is 4126.73 angstrom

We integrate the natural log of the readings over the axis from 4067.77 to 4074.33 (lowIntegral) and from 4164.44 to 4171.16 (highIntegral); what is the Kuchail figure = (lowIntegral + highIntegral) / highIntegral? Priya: 1.96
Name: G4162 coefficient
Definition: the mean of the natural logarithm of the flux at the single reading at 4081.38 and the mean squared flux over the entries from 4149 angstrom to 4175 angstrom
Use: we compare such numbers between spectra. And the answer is 292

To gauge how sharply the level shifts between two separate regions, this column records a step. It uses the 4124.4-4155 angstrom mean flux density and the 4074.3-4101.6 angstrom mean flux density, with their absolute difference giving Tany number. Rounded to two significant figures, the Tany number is 0.57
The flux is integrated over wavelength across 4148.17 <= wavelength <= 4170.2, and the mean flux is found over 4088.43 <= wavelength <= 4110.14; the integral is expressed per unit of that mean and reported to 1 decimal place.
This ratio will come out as 23.8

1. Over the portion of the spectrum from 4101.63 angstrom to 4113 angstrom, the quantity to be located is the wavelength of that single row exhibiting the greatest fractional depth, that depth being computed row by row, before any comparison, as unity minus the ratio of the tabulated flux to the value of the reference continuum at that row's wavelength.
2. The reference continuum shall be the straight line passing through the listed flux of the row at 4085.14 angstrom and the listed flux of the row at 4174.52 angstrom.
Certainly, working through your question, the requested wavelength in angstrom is 4102.10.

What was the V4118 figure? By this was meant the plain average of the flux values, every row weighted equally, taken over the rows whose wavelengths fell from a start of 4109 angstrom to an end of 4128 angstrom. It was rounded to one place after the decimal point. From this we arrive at 24.2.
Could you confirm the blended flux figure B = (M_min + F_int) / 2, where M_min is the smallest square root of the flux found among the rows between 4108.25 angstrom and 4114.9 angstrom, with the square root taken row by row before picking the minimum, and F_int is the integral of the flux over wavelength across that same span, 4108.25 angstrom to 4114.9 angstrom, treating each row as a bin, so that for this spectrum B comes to 82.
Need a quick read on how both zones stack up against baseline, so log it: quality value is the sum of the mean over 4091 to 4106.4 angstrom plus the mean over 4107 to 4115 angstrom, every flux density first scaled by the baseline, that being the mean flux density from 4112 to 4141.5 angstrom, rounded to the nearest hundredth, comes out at 1.88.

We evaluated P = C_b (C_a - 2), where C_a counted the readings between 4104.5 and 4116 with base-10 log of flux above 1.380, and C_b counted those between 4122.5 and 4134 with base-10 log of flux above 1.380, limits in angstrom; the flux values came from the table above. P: 15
